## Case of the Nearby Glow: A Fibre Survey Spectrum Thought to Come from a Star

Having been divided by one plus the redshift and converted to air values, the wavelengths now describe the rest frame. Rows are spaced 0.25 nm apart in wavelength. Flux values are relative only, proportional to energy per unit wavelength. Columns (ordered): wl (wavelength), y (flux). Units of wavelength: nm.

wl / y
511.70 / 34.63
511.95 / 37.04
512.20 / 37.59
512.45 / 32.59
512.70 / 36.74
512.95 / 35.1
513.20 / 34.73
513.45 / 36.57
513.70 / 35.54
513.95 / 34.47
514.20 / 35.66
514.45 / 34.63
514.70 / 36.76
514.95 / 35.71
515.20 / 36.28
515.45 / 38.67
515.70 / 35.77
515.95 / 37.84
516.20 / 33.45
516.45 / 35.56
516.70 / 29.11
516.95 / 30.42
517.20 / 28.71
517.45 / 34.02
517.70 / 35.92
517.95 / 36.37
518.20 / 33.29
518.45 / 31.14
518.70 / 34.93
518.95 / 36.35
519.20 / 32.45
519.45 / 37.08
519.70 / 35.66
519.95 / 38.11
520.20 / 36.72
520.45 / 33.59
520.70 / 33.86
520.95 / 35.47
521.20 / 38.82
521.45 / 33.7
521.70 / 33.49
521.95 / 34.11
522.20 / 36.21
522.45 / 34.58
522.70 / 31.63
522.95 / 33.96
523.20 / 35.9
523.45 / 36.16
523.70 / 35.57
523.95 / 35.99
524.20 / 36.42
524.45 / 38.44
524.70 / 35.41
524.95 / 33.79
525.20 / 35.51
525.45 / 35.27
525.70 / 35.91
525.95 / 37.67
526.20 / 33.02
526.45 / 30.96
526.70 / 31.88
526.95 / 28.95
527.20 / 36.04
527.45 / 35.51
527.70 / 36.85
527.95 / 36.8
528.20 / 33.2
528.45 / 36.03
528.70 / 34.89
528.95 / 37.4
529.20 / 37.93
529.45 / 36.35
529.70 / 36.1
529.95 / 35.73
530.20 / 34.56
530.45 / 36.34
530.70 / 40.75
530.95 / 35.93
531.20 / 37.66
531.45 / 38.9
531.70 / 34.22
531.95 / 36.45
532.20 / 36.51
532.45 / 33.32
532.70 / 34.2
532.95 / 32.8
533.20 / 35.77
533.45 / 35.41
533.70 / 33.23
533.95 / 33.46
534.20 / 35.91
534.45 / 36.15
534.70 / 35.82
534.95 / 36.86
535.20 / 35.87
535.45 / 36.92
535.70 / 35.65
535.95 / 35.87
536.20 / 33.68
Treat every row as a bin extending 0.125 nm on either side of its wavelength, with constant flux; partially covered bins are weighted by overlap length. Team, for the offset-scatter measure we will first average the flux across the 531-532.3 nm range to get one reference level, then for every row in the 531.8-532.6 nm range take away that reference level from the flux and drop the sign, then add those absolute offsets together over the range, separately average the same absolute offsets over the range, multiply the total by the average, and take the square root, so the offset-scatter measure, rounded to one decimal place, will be 2.3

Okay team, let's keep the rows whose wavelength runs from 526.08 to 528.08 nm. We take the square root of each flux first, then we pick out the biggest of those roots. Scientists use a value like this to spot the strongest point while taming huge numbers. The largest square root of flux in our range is 6.07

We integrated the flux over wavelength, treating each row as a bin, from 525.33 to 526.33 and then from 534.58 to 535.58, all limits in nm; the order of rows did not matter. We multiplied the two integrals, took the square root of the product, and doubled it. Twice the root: 71.8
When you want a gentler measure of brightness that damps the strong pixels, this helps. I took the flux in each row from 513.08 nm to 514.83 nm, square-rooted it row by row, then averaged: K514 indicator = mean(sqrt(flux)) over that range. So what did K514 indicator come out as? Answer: 5.96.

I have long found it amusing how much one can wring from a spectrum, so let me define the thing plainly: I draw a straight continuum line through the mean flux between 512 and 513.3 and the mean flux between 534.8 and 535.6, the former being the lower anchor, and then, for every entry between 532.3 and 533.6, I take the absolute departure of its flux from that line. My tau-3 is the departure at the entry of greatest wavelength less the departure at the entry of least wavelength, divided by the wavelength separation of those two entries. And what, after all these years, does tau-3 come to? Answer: -2.0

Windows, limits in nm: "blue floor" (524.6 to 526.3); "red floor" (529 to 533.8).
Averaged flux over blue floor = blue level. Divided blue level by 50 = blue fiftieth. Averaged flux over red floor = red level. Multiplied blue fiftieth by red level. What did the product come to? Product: 25.3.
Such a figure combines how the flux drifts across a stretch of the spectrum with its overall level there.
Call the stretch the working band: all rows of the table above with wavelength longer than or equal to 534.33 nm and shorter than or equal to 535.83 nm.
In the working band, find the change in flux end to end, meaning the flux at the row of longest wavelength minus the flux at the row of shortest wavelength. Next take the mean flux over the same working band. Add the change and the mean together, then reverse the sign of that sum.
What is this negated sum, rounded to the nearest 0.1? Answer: -35.7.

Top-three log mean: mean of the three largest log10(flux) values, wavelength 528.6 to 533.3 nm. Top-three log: 1.593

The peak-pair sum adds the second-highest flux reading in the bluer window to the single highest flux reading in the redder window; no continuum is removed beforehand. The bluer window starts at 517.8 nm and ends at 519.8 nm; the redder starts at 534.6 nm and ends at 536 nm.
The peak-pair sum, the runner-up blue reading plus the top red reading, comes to 73.3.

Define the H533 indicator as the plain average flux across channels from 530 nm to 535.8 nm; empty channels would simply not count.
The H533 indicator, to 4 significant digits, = 35.77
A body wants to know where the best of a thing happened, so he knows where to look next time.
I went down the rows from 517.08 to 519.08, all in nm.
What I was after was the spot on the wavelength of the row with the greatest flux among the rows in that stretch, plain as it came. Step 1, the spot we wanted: 517.95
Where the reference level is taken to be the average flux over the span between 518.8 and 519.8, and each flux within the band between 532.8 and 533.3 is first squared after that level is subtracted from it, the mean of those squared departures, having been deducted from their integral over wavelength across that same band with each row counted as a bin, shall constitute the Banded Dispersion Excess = -1.7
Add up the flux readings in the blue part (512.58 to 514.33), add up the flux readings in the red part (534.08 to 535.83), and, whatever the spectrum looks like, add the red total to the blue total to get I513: 502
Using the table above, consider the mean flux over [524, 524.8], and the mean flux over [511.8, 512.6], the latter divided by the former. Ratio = 0.97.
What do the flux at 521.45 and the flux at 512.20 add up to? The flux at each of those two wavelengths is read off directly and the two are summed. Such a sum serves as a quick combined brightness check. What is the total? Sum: 71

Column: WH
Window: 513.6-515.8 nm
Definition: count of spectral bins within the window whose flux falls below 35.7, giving 4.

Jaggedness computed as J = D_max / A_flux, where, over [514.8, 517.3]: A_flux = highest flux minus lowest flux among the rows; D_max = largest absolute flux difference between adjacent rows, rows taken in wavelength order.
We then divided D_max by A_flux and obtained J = 0.65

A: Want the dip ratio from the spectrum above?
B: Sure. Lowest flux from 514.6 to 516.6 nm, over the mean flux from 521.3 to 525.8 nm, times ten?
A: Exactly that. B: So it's 9.5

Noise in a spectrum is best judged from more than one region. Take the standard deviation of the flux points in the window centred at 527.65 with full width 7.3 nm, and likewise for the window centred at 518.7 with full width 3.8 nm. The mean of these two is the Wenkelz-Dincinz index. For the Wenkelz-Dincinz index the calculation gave 2.5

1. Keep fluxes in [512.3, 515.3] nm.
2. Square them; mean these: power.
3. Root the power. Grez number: 35.4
